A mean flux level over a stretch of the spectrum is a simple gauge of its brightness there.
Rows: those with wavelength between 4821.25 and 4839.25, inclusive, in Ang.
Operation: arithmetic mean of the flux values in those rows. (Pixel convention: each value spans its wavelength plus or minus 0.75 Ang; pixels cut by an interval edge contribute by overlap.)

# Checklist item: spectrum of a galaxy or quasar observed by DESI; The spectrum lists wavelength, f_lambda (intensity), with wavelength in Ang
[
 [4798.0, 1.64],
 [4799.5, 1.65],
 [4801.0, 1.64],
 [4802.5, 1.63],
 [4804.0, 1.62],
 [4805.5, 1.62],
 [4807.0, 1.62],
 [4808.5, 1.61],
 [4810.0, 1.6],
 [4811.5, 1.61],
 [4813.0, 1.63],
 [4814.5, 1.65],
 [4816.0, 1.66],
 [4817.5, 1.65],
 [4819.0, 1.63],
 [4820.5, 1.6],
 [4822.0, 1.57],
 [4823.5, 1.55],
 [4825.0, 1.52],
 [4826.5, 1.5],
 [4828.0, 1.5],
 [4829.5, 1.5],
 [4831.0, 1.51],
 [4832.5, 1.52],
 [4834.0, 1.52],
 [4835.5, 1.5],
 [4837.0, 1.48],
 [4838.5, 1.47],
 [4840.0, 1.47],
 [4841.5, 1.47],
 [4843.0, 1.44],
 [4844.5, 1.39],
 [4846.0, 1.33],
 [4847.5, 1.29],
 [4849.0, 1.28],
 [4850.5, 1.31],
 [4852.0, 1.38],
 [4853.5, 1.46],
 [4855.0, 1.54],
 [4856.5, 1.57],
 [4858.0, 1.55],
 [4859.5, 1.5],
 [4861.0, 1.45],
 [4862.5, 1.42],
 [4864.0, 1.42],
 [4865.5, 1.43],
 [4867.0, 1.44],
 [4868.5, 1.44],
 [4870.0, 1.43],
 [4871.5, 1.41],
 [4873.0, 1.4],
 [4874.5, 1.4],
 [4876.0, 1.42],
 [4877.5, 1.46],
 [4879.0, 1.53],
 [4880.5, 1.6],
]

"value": 1.51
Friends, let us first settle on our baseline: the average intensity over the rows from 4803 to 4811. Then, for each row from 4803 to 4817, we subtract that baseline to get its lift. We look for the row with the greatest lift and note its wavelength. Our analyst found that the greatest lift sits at 4816.0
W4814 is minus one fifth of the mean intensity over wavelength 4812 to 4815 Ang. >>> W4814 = -0.33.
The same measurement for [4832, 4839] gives -0.30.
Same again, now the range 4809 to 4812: -0.32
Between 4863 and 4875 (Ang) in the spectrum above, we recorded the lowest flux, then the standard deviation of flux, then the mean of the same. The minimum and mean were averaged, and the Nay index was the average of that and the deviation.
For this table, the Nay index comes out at 0.71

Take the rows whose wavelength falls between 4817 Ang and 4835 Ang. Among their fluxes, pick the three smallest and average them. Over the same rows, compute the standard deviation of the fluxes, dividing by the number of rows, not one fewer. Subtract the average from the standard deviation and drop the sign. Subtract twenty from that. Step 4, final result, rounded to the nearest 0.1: -18.6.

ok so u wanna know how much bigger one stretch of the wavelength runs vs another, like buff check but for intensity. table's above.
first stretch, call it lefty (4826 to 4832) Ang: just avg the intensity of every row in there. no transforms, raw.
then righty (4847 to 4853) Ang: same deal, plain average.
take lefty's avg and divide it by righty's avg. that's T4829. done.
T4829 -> 1.14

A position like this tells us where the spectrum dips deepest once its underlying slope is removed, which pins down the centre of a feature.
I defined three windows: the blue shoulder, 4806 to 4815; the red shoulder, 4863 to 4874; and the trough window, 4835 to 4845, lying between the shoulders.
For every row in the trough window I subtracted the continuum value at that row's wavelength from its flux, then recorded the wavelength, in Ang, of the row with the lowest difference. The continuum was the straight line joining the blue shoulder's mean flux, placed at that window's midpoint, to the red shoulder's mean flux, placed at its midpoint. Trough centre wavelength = 4844.5 Ang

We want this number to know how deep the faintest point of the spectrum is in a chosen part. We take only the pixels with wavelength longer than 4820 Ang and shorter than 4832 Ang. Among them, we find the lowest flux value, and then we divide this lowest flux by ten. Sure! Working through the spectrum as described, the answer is 0.150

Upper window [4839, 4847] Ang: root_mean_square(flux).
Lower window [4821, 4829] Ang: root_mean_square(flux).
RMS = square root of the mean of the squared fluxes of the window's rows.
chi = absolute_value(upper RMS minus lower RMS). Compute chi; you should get 0.11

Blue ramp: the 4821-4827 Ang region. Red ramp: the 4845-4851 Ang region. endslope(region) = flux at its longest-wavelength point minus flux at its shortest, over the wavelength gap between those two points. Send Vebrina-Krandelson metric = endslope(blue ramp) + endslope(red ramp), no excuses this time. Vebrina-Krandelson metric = -0.020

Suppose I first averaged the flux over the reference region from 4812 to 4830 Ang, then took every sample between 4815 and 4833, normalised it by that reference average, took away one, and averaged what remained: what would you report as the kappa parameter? -0.01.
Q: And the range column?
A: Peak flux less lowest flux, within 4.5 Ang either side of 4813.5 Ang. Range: 0.060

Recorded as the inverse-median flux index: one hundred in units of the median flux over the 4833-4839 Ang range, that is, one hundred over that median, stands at 67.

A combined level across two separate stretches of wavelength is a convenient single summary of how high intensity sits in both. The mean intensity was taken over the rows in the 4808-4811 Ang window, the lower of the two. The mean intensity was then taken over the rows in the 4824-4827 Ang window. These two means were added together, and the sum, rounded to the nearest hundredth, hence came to 3.12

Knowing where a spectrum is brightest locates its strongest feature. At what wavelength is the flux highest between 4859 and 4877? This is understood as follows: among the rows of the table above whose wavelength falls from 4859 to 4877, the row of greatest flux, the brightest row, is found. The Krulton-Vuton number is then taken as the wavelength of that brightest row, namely 4859.5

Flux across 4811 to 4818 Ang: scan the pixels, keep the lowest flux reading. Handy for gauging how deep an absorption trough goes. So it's 1.61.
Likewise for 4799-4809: 1.61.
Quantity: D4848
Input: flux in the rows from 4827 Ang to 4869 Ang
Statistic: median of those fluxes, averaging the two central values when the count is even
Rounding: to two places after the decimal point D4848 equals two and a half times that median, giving 3.66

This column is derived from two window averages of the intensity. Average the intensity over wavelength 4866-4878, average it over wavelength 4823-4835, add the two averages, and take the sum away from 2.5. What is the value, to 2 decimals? -0.44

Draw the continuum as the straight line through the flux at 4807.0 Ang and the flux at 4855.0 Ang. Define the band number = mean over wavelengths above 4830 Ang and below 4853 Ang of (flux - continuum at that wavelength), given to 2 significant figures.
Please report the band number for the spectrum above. -0.14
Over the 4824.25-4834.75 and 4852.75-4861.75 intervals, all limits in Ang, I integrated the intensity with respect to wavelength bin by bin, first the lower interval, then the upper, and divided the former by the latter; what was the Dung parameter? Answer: 1.17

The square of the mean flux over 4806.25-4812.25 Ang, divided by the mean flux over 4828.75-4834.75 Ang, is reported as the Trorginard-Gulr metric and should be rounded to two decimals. 1.71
